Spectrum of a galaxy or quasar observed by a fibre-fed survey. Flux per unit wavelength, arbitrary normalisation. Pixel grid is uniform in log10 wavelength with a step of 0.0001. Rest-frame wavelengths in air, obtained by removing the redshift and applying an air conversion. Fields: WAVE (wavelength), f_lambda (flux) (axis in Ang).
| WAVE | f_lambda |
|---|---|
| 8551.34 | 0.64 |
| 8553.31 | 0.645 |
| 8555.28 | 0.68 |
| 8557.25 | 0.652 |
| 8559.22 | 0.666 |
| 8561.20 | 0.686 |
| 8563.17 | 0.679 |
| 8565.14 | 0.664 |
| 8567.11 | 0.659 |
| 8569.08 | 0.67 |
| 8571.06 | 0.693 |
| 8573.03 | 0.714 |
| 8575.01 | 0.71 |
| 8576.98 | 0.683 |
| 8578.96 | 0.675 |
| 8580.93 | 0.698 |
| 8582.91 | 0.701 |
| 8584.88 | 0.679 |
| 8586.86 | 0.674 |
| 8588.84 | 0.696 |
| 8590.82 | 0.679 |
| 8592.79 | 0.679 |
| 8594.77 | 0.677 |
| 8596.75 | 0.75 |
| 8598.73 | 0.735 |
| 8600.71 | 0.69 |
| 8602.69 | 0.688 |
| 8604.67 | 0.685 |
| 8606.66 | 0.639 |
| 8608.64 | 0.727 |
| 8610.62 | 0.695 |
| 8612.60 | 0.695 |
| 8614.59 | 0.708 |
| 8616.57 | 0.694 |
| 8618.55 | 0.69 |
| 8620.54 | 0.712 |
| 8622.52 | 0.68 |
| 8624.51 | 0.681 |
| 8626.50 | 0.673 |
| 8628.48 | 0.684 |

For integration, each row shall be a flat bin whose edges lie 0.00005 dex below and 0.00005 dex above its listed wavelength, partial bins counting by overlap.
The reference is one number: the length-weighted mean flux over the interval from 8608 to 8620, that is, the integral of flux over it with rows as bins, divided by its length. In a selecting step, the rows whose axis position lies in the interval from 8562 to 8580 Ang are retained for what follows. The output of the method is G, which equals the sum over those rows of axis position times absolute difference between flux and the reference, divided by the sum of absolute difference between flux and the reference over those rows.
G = 8569.9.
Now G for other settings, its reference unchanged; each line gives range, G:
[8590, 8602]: 8595.8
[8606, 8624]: 8612.1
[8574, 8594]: 8584.8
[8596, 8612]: 8602.9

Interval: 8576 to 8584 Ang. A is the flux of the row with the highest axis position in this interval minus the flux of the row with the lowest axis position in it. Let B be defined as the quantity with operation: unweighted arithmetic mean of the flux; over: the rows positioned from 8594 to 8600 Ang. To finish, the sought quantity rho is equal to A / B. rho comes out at 0.025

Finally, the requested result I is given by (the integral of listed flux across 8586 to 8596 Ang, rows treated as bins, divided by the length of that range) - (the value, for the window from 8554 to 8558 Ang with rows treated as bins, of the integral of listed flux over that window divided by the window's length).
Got 0.02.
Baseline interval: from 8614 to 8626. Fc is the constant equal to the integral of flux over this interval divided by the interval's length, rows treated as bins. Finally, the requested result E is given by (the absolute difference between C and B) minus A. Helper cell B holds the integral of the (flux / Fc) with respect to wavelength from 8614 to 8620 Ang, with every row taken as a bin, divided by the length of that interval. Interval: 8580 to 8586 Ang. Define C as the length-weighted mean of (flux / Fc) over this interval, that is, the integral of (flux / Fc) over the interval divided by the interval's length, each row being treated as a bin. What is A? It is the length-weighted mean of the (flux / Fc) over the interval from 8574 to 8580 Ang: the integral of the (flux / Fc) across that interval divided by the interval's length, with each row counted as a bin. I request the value -0.99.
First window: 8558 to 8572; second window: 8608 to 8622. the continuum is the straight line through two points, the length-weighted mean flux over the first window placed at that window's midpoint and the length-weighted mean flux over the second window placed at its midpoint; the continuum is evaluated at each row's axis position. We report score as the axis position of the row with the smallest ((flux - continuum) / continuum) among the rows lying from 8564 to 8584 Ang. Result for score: 8567.11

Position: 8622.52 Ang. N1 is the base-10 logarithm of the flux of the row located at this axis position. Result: -0.167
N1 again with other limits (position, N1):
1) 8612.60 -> -0.158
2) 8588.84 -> -0.157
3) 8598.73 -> -0.134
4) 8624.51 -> -0.167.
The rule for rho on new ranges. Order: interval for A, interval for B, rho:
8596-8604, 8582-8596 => -0.091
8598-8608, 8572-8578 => -0.137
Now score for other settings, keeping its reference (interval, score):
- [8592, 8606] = 8594.77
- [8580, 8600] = 8594.77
